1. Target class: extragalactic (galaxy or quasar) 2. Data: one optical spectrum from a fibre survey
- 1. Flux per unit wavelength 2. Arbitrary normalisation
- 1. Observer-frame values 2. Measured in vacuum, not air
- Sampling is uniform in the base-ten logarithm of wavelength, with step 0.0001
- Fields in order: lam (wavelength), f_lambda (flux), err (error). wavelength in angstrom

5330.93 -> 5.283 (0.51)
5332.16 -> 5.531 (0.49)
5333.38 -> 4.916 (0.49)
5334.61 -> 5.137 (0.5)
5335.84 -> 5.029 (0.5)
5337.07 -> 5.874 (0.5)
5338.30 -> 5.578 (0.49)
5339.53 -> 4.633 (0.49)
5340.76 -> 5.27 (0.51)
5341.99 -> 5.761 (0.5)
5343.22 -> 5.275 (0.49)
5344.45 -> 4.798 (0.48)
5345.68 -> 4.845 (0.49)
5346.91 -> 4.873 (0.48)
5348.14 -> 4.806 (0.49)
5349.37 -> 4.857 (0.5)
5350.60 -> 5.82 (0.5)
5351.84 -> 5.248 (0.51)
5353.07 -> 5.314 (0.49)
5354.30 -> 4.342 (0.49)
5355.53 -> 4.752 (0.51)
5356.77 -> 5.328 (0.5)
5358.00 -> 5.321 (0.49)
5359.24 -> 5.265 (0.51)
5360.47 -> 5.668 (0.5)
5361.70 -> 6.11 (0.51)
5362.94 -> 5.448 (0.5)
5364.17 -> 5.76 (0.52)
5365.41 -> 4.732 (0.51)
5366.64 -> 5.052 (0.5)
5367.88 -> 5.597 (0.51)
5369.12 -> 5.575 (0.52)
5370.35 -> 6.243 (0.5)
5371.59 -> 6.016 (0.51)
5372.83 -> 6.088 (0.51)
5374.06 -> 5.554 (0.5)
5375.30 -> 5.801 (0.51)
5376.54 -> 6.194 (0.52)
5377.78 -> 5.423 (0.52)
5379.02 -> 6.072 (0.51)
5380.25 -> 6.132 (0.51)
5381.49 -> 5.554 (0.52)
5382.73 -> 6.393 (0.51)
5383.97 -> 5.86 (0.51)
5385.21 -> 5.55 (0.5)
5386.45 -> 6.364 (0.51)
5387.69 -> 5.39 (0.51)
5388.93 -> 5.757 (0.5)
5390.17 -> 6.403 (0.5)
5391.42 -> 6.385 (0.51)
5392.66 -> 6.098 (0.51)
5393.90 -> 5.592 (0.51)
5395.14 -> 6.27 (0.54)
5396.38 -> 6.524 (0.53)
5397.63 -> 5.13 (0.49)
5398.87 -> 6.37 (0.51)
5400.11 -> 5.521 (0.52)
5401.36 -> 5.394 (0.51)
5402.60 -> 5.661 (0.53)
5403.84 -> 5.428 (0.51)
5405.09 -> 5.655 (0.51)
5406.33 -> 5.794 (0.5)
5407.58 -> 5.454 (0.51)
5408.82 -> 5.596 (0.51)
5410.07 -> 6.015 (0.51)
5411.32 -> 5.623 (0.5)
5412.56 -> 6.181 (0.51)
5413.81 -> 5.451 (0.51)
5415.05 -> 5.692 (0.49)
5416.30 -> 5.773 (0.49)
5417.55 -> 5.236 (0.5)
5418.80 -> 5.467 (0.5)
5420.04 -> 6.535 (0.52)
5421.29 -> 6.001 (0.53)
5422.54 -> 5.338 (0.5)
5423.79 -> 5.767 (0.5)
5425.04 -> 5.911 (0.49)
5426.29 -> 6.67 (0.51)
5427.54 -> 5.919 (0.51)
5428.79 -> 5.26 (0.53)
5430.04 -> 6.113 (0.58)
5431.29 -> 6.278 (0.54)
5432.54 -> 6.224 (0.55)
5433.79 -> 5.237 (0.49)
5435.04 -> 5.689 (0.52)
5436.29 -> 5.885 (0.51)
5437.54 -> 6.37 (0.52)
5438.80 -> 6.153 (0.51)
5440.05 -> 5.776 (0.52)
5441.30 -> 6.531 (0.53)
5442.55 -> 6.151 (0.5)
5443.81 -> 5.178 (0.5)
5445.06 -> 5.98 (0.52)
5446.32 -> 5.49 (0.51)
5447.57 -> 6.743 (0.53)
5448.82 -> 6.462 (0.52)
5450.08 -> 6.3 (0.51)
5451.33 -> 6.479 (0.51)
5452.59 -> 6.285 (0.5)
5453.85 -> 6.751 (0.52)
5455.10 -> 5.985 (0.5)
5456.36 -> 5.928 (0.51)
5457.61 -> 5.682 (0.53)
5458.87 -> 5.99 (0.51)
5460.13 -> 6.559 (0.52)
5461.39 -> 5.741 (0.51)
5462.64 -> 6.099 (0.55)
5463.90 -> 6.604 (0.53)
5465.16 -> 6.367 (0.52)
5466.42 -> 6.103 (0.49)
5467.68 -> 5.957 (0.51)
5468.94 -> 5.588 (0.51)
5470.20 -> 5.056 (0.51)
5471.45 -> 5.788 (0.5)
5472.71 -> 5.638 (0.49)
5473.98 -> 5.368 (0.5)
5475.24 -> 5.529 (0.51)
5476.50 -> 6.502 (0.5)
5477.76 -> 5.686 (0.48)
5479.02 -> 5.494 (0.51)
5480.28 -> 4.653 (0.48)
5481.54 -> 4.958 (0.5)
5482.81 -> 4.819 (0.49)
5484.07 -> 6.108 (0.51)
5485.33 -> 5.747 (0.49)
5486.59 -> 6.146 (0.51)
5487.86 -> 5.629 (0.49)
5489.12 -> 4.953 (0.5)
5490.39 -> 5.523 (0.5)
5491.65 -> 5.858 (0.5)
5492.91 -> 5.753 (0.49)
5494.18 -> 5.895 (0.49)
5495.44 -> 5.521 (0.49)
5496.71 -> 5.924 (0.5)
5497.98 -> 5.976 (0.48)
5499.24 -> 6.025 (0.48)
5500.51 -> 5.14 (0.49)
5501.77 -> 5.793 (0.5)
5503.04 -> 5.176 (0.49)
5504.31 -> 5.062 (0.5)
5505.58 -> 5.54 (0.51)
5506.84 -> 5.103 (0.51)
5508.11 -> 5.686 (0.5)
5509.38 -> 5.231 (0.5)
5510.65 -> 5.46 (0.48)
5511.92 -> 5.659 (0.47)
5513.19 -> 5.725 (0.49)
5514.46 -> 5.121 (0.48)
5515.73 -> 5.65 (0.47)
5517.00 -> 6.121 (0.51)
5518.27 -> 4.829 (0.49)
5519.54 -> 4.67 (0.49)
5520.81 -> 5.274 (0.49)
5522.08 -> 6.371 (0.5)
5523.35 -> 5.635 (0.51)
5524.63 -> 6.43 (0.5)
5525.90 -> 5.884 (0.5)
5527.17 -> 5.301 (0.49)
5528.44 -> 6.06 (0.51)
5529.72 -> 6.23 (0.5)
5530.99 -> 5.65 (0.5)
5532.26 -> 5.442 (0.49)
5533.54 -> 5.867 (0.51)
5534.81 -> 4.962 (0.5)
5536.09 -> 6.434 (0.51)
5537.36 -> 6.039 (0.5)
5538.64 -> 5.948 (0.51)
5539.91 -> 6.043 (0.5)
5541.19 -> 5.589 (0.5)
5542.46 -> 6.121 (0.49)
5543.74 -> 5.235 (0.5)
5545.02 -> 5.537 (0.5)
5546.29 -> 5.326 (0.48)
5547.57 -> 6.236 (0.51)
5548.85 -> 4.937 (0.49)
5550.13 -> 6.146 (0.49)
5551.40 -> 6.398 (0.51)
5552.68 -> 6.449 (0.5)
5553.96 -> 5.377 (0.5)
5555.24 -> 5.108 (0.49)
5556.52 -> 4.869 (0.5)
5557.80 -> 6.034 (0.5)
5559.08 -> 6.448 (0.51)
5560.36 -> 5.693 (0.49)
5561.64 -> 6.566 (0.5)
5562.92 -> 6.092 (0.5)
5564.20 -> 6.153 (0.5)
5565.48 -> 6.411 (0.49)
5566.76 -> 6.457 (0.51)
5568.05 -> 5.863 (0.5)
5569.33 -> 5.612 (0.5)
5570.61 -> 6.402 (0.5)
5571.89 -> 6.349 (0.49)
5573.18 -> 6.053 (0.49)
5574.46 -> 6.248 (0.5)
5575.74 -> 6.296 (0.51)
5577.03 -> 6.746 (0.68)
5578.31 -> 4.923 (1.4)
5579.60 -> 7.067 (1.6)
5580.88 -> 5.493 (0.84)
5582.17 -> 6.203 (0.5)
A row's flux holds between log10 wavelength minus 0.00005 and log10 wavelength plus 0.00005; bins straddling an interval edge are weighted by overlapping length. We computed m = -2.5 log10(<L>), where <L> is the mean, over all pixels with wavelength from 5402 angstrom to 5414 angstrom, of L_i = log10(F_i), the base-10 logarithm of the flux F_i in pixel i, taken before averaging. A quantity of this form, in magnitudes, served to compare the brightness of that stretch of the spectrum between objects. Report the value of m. 0.31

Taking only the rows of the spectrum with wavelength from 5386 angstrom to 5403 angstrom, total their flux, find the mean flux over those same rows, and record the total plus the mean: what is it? 89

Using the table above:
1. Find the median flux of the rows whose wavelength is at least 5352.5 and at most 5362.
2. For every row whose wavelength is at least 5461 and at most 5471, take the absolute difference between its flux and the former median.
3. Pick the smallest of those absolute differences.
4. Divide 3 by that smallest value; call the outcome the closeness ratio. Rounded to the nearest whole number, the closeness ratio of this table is 11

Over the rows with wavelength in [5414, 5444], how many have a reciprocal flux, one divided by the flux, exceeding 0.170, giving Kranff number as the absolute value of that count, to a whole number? 11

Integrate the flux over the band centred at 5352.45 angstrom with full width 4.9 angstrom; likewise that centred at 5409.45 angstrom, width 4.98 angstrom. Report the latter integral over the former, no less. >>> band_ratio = 1.11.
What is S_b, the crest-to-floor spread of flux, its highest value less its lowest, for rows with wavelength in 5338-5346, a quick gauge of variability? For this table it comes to 1.13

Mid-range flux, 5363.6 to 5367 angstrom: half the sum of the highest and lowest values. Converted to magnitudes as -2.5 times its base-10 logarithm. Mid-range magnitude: -1.80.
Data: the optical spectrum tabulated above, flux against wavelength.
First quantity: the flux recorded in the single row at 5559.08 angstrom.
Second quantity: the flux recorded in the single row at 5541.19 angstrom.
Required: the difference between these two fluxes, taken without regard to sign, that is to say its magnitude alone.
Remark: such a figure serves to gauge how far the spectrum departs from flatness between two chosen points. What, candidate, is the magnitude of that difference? 0.86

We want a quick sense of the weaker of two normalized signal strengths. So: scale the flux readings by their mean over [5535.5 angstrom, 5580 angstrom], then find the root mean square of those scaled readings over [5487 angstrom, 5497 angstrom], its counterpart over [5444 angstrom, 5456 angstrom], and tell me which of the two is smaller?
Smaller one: 0.944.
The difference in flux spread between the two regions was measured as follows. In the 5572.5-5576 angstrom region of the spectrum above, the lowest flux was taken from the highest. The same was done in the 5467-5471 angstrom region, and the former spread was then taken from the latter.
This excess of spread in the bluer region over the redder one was 0.7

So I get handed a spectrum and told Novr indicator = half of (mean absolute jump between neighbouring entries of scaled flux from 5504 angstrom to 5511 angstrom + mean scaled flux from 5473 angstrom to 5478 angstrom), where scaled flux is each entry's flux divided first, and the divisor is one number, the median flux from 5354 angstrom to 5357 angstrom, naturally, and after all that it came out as 0.65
